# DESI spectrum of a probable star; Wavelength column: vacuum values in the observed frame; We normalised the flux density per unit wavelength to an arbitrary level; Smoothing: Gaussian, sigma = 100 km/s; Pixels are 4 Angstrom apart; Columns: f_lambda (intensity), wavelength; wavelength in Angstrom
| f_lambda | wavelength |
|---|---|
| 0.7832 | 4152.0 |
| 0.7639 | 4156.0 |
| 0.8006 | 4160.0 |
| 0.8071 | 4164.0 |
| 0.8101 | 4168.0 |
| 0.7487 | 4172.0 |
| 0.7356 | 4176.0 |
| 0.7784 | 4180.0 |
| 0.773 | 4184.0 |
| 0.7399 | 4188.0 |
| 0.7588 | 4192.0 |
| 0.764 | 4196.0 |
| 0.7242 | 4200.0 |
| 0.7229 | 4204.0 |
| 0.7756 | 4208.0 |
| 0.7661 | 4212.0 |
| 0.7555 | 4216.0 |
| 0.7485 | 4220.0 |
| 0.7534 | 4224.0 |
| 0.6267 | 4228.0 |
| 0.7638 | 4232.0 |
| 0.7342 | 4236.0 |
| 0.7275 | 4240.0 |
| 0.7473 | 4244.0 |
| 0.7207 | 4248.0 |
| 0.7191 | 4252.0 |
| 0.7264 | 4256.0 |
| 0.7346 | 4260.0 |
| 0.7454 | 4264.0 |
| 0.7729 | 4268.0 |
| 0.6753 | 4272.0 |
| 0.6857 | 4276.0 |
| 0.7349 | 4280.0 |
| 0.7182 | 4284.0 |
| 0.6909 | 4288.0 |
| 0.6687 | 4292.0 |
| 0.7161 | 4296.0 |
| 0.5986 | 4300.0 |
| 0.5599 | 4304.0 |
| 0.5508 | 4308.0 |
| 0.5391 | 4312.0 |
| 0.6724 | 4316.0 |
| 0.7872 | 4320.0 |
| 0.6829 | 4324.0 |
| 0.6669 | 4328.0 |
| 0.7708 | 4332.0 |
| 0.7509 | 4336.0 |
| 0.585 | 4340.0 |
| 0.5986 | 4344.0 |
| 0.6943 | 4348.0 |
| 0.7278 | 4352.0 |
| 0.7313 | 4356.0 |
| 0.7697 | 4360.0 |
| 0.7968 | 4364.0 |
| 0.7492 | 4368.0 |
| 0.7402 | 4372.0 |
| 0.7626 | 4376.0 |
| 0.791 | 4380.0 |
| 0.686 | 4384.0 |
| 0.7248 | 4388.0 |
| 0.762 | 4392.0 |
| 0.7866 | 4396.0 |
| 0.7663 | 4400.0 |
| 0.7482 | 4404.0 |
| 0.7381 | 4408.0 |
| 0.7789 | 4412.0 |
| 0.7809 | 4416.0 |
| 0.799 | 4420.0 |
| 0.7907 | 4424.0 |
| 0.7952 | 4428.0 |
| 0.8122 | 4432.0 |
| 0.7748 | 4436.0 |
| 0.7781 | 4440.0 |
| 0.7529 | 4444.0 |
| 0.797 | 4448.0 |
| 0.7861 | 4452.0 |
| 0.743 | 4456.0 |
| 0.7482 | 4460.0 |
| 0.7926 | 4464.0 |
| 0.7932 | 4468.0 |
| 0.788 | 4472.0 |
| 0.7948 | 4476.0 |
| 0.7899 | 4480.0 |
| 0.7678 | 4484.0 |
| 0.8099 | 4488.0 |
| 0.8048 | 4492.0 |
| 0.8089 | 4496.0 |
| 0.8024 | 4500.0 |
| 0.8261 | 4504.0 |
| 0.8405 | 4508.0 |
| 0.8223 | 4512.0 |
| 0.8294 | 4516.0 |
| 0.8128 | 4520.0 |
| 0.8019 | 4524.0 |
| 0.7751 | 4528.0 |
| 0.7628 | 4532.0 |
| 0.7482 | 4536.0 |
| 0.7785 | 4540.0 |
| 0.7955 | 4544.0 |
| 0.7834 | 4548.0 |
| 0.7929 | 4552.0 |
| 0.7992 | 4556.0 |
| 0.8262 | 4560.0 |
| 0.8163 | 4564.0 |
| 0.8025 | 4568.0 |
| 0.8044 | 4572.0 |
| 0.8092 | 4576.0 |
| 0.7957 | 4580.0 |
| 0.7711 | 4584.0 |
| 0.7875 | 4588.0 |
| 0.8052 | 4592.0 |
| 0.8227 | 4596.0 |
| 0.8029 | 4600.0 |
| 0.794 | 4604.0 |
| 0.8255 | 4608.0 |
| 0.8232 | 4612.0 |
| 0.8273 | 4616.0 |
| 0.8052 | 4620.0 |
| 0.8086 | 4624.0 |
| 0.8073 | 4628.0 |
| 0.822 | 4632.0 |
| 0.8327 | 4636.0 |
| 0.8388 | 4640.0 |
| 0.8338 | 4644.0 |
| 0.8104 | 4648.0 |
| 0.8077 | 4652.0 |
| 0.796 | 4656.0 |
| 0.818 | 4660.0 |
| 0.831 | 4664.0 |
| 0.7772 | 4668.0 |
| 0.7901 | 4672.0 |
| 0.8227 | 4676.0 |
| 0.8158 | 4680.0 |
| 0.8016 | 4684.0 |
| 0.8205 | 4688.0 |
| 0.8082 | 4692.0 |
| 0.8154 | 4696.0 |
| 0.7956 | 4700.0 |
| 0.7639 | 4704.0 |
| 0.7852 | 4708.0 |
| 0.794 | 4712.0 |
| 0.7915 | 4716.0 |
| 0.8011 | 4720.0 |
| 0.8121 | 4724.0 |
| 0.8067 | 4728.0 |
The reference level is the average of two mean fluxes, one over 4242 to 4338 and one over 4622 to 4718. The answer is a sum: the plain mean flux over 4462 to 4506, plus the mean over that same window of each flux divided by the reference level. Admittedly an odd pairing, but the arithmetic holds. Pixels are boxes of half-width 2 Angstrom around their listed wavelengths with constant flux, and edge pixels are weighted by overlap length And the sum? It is 1.86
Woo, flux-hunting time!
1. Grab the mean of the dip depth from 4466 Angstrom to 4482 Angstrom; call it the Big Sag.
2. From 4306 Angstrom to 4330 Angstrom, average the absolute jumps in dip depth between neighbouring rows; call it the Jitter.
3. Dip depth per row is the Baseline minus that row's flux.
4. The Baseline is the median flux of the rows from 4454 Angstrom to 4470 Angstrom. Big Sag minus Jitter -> -0.10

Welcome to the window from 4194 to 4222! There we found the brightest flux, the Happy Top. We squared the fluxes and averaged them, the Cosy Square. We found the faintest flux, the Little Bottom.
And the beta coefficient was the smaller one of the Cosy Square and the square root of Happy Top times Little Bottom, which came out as 0.56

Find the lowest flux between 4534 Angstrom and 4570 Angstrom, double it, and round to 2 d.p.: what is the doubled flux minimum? 1.50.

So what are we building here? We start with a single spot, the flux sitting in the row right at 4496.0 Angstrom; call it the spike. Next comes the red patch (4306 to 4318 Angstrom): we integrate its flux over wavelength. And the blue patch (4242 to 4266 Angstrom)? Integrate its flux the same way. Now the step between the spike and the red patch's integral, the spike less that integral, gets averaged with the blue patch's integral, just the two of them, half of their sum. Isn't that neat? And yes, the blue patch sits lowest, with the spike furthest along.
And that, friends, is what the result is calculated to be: 6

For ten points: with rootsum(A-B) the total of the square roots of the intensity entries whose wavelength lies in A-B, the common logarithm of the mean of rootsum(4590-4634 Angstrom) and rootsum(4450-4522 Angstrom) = 1.11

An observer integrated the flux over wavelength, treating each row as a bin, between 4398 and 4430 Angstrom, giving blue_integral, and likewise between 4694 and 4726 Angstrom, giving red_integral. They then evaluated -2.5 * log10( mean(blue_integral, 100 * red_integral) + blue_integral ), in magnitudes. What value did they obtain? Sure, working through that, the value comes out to -7.79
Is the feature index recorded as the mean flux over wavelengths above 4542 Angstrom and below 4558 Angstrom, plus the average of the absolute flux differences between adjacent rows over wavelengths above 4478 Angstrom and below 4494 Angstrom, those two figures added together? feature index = 0.82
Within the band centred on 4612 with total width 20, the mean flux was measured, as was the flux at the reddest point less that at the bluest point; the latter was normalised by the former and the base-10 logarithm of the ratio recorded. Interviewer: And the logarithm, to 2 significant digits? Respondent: -1.9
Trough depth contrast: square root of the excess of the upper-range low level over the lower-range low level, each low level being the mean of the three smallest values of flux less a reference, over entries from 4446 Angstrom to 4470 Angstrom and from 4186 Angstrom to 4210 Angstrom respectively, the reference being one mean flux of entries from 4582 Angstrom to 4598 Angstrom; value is 0.17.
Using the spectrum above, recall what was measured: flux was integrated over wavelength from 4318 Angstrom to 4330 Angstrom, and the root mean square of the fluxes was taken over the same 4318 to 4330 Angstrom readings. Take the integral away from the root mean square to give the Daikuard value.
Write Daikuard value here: -7.8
